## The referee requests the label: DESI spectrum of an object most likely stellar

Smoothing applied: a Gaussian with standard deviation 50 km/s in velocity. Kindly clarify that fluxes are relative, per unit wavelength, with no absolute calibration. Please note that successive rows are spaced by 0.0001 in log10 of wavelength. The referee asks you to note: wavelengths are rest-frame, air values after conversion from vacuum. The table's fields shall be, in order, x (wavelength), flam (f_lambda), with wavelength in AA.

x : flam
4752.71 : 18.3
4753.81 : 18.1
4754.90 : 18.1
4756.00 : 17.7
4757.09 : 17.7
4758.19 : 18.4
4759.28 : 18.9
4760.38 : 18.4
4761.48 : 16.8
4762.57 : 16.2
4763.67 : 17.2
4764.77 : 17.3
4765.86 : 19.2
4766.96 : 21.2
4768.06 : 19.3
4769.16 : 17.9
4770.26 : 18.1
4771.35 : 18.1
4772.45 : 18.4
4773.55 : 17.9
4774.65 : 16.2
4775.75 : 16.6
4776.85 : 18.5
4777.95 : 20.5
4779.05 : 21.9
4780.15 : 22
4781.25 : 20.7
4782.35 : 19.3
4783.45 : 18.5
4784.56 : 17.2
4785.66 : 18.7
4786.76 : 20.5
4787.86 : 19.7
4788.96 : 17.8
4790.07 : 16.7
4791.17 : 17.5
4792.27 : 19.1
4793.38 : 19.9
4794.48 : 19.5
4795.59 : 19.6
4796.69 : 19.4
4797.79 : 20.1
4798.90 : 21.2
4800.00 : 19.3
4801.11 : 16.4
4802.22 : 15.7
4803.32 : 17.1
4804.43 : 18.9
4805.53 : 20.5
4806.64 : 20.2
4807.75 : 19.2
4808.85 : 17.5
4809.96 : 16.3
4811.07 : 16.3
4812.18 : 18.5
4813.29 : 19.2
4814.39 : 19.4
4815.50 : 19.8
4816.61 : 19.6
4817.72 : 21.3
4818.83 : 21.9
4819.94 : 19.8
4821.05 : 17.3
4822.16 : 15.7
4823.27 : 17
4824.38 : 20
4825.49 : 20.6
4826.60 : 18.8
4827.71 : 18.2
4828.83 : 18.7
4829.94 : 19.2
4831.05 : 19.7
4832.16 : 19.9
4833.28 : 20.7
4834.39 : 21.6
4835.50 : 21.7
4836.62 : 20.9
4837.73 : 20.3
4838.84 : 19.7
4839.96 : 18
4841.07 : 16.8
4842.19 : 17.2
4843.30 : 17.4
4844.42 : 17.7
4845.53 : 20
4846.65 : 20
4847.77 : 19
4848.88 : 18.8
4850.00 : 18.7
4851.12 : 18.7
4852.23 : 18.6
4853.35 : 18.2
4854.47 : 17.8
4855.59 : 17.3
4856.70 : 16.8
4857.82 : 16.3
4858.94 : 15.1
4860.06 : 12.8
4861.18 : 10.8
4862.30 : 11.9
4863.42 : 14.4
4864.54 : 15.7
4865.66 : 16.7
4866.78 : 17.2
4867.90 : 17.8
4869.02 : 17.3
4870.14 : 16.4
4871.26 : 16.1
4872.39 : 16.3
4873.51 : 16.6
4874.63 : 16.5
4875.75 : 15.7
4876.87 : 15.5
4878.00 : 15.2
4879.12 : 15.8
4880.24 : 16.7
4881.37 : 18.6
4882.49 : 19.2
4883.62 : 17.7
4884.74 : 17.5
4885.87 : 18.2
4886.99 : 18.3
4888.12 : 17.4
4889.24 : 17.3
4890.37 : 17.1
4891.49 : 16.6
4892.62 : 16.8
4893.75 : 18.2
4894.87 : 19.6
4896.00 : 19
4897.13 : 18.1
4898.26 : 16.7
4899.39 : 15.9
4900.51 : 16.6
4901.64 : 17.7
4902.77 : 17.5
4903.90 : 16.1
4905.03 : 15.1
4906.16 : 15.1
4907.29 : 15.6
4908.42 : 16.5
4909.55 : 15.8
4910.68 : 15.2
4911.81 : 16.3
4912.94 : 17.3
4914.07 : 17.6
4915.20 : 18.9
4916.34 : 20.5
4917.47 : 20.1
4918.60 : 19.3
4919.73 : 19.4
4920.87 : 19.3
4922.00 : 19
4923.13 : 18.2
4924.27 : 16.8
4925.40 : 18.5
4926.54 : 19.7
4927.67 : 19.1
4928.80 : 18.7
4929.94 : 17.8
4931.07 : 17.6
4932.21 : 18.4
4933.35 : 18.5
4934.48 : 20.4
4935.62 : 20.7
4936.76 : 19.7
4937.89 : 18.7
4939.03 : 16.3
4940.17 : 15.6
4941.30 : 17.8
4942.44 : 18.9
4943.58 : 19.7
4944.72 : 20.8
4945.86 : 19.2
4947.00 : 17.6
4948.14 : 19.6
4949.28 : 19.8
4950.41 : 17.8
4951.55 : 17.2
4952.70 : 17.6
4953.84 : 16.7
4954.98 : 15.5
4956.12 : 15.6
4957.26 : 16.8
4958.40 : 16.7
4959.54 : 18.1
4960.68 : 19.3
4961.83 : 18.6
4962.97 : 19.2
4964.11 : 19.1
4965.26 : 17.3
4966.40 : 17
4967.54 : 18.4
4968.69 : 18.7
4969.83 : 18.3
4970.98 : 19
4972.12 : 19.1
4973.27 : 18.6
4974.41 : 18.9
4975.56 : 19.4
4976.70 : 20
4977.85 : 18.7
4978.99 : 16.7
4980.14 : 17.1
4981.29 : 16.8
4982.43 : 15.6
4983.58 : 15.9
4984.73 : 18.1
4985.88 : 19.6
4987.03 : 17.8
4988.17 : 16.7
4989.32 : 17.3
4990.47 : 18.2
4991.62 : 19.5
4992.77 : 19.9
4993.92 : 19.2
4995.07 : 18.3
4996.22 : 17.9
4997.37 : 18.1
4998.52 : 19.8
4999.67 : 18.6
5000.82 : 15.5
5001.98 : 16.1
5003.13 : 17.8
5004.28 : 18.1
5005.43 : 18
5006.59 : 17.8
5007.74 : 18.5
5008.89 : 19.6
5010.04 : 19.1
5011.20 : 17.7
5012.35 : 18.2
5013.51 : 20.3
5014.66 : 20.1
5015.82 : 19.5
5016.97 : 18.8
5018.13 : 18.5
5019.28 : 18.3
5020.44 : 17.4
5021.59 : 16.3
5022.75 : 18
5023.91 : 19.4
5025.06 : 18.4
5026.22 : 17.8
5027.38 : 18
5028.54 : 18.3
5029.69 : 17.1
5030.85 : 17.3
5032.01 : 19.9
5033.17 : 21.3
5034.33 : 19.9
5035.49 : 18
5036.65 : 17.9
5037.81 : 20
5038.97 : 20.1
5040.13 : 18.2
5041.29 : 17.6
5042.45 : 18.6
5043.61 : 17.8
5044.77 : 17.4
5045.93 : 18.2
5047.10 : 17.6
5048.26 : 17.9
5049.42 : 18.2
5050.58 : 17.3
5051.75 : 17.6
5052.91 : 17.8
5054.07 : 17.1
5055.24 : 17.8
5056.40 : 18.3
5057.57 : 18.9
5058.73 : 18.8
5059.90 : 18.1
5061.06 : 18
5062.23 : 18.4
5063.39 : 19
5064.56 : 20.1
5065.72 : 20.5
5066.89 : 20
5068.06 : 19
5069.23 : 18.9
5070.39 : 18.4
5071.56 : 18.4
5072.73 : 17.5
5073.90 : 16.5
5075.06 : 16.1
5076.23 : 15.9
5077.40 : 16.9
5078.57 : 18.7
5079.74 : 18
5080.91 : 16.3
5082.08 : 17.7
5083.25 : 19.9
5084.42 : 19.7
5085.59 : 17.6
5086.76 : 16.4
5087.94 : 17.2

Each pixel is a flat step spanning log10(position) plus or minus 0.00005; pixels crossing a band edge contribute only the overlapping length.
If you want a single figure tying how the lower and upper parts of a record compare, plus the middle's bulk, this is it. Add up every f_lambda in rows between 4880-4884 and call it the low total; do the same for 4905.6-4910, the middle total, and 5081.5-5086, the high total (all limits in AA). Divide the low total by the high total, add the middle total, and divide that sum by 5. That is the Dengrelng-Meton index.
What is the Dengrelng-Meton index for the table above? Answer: 12.8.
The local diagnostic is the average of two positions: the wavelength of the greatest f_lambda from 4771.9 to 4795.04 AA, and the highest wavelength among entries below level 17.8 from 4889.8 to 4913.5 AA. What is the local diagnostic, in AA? 4846.5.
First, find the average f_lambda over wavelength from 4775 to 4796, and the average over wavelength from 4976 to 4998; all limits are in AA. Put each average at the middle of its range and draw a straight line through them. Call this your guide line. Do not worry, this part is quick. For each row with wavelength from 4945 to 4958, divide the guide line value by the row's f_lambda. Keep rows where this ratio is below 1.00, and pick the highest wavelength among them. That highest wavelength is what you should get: 4949.28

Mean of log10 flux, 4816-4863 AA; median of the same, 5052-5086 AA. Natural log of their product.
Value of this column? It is 0.463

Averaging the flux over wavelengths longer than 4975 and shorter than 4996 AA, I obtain 18.0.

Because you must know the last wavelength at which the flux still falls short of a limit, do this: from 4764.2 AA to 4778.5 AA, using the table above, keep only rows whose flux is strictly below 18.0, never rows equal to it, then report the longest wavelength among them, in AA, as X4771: 4775.75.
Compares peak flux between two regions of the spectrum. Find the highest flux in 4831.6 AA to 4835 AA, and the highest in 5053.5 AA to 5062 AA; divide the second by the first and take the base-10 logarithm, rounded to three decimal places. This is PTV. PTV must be -0.058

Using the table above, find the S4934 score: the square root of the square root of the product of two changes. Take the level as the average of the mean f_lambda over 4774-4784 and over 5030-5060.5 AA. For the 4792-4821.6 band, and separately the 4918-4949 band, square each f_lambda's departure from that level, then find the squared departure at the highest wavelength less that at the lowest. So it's 1.0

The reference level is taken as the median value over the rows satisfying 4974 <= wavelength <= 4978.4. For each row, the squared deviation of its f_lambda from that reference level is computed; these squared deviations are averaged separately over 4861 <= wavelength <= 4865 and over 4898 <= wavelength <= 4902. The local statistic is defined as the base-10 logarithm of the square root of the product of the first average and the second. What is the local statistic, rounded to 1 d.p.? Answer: 1.2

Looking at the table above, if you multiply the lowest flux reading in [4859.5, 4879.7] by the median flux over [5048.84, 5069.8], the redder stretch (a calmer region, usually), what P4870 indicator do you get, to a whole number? 198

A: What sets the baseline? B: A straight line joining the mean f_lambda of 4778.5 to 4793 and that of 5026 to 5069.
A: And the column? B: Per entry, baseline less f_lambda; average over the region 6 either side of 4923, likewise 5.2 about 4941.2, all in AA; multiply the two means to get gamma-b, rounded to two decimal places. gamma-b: -0.02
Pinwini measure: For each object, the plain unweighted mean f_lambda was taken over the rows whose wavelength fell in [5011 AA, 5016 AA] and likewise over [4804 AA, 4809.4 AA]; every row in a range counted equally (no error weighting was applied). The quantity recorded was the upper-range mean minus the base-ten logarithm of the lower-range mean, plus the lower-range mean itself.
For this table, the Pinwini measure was 37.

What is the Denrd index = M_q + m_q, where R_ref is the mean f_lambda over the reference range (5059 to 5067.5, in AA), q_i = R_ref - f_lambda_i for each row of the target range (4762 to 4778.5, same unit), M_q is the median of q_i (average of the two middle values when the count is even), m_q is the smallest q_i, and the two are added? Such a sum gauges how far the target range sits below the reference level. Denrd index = -1.0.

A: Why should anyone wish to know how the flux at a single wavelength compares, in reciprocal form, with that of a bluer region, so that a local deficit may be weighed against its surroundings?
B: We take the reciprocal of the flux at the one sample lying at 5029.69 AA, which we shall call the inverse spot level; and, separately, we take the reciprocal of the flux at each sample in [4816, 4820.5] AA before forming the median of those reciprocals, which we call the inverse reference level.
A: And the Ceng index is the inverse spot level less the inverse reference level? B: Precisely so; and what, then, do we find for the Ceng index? 0.010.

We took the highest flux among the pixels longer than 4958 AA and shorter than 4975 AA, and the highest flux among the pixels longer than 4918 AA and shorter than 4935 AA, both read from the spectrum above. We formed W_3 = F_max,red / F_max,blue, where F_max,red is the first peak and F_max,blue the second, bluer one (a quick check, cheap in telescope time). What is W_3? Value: 0.95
